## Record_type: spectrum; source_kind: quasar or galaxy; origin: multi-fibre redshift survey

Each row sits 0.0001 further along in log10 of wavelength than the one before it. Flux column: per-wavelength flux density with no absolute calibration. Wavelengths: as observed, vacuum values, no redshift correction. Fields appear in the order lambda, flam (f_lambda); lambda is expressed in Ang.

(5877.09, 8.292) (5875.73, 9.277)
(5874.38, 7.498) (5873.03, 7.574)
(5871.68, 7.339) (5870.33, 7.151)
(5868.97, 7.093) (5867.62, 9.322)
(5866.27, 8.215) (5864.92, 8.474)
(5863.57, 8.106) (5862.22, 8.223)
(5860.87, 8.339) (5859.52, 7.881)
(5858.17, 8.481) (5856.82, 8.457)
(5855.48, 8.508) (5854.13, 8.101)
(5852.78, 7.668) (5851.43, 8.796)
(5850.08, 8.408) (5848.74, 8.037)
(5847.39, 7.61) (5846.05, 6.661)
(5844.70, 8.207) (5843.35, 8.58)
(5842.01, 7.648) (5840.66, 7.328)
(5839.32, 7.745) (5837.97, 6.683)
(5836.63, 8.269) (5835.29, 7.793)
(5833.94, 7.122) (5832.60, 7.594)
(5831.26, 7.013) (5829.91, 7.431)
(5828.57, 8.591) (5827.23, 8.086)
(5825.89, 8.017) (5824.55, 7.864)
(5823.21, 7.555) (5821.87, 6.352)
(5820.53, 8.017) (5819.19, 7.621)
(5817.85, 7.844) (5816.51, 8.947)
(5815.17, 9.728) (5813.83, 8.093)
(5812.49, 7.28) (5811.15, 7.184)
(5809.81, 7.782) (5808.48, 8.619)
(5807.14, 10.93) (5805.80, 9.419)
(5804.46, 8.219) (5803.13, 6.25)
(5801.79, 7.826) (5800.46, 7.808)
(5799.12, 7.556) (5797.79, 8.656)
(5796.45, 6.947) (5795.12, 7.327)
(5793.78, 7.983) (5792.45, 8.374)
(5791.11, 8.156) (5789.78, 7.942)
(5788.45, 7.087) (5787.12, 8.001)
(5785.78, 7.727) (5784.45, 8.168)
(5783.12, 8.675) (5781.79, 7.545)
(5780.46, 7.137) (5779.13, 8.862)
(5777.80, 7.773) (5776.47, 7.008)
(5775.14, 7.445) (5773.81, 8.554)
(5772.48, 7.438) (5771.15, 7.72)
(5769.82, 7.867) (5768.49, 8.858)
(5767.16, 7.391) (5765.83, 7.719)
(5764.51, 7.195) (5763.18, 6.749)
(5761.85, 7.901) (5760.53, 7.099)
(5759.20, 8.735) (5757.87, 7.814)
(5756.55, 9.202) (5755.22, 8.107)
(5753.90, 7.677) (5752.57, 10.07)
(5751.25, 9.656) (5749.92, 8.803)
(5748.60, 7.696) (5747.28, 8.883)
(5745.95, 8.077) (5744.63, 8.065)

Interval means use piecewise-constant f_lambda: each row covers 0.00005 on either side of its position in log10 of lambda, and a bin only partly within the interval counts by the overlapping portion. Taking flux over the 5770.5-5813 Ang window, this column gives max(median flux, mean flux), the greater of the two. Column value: 7.92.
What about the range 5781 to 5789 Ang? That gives 7.87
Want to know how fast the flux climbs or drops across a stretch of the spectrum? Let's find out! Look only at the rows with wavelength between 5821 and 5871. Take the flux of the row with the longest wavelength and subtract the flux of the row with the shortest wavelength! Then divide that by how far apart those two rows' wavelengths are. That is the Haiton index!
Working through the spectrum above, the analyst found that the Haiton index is 0.02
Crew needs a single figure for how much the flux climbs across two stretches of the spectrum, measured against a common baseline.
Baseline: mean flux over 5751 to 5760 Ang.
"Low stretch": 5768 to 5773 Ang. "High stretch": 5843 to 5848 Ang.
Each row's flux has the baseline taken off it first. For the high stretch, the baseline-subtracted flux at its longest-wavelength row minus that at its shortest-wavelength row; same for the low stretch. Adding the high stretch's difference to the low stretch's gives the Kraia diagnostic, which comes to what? -2.4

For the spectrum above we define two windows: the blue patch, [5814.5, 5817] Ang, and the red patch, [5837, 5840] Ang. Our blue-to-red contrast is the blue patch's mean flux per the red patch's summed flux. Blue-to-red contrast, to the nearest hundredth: 0.65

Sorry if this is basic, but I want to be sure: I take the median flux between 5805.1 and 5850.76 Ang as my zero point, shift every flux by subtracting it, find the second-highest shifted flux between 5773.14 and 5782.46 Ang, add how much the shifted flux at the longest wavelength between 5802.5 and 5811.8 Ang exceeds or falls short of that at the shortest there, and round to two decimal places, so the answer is 1.67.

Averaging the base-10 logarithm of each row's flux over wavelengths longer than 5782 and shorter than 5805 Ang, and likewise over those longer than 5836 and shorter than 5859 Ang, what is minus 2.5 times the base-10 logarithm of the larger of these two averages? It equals 0.115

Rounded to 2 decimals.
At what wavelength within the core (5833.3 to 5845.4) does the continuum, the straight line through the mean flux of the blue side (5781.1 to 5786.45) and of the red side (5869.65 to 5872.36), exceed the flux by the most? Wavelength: 5837.97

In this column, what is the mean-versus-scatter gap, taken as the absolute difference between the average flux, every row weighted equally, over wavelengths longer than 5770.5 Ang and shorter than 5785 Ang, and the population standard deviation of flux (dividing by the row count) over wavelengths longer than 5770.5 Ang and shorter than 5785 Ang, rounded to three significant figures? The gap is 7.25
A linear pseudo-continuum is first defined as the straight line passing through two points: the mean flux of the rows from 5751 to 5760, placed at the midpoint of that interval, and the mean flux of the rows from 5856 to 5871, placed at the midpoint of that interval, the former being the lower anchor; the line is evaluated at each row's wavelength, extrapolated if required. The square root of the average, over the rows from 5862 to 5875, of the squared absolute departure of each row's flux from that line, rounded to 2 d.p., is 0.69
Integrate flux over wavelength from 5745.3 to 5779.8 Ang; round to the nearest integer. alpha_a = 279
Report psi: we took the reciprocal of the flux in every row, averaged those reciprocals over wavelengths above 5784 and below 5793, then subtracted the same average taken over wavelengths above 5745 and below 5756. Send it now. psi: 0.010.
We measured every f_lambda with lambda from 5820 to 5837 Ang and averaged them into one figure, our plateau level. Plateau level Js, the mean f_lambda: 7.7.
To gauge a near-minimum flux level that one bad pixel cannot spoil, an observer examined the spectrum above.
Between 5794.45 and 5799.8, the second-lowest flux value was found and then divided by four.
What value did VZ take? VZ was 1.83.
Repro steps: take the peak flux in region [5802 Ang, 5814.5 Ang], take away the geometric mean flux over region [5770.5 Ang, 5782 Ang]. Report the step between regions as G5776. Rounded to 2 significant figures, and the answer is 3.2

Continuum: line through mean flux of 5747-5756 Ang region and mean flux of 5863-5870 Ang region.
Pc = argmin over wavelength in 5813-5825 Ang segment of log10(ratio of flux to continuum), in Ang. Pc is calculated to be 5821.87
